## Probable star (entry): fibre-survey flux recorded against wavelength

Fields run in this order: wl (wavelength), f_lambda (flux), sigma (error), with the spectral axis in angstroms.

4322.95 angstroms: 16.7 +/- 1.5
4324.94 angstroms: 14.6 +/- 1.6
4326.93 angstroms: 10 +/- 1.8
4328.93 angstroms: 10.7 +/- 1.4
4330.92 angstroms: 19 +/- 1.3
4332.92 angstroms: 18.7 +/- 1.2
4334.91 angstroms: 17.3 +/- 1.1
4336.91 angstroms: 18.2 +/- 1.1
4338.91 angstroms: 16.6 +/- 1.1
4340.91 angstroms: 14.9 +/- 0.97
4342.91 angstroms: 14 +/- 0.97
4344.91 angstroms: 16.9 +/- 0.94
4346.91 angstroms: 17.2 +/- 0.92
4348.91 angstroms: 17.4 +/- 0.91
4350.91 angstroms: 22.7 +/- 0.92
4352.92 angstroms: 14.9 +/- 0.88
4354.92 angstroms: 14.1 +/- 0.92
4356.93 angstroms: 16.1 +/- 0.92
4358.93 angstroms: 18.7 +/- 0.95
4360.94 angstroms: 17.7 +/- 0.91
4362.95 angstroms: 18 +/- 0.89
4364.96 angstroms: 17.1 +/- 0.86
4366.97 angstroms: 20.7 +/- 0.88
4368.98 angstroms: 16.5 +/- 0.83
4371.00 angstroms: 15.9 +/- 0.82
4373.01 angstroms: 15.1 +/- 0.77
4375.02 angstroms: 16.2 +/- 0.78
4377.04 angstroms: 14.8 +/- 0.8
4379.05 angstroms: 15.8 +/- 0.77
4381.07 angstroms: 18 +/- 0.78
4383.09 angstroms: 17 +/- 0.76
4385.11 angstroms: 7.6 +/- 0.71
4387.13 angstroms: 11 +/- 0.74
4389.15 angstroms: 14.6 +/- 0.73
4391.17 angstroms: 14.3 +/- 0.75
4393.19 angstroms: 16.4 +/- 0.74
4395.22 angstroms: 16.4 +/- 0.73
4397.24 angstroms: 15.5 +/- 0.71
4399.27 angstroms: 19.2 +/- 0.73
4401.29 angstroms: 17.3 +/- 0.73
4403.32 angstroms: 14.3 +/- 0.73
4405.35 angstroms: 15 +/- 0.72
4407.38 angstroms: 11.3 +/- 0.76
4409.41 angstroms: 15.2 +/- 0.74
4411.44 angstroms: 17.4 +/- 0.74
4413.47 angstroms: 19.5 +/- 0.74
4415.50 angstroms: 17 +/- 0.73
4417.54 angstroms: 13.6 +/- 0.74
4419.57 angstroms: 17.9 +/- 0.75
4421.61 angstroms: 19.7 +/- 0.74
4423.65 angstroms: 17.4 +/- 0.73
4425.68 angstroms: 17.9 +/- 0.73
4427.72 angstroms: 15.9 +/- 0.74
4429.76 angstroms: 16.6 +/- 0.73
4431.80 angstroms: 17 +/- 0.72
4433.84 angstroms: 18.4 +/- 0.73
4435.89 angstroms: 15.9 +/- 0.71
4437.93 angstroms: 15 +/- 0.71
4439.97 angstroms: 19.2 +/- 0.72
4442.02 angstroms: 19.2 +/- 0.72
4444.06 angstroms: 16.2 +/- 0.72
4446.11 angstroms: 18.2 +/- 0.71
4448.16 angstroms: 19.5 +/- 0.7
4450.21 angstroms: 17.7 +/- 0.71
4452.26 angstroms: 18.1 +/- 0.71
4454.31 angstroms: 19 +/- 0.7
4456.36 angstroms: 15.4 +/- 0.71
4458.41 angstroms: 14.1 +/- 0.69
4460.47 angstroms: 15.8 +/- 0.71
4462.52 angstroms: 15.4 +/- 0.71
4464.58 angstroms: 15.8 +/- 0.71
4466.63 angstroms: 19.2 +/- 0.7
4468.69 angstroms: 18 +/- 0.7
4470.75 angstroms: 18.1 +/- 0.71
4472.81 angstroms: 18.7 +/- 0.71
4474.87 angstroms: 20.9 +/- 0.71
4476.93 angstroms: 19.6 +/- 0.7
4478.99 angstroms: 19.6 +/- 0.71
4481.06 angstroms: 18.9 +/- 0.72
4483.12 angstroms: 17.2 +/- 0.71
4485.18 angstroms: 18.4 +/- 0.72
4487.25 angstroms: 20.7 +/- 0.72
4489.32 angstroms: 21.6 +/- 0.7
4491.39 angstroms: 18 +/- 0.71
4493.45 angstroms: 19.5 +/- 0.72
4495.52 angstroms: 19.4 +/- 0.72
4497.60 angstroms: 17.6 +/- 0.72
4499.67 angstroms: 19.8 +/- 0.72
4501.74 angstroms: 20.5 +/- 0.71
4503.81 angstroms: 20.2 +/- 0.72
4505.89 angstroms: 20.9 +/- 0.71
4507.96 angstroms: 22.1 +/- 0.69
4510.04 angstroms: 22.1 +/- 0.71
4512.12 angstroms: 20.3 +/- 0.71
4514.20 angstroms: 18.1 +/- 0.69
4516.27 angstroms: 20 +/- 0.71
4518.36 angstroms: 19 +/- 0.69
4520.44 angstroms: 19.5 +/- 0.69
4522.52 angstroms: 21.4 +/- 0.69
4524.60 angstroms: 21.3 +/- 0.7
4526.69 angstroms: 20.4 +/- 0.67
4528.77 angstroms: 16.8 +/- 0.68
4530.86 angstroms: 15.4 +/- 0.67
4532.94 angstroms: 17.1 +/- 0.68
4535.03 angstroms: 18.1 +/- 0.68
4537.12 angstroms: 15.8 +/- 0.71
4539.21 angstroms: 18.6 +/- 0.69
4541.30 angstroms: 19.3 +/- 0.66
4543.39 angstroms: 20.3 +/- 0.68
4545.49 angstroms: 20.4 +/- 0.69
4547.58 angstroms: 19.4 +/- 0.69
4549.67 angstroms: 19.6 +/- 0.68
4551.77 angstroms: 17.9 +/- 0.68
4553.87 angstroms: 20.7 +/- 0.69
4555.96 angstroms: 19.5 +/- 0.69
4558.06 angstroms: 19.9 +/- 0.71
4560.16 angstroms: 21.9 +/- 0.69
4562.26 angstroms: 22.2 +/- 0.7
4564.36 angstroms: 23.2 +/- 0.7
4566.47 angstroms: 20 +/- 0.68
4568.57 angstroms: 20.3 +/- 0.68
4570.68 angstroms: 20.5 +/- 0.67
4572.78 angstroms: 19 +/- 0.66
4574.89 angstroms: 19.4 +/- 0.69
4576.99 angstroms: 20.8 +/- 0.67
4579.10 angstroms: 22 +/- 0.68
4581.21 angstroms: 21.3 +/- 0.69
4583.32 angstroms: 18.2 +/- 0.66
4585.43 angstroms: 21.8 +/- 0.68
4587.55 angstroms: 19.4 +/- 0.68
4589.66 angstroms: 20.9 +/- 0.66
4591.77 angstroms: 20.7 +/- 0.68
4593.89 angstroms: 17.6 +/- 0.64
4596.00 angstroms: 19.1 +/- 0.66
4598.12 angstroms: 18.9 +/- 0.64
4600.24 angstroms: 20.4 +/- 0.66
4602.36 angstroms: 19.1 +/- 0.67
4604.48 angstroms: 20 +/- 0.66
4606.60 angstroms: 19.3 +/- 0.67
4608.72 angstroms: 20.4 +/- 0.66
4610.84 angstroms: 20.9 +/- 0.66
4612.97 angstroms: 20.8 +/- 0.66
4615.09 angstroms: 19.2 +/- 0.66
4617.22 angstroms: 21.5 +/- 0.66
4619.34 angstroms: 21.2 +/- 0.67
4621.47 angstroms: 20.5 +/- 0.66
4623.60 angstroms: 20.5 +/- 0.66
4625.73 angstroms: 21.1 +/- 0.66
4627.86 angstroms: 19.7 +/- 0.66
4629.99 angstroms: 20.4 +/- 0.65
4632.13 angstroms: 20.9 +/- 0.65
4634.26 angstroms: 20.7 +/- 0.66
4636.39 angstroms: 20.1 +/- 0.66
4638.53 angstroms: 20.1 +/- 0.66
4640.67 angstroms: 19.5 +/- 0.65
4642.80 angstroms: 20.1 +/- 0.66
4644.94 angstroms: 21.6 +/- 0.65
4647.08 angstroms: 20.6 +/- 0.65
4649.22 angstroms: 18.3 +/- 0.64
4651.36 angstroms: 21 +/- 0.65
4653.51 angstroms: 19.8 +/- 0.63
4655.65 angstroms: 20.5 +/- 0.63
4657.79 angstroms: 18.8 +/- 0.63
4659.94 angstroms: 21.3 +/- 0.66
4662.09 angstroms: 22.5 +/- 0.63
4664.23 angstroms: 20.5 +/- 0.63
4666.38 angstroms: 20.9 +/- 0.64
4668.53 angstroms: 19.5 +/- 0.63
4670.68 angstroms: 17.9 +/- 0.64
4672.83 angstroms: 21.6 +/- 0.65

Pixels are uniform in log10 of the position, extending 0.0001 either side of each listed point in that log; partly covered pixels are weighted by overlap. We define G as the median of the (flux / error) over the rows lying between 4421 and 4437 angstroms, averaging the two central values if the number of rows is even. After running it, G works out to 24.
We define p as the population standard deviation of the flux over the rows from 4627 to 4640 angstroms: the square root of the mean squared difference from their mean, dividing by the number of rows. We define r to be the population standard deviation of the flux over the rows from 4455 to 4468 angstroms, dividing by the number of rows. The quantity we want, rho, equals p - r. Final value -1.2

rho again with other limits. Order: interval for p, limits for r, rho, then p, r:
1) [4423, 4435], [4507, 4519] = -0.7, 0.8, 1.48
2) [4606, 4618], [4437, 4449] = -0.9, 0.8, 1.70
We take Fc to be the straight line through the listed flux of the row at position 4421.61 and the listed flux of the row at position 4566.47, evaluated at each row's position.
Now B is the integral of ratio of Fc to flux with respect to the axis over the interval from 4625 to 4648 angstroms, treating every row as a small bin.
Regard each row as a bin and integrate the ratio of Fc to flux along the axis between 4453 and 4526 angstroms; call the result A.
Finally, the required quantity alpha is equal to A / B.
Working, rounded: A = 77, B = 23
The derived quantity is 3.39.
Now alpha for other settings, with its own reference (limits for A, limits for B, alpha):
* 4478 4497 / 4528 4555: 0.67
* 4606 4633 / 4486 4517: 0.86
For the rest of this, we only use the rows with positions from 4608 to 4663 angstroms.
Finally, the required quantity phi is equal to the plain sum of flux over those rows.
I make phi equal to 532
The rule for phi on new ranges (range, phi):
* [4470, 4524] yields 512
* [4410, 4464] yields 447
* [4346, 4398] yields 420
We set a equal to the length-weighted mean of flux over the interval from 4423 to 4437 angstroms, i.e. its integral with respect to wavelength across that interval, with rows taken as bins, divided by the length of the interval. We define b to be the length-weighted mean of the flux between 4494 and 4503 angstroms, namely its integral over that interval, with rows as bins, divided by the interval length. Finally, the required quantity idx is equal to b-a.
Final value 2.4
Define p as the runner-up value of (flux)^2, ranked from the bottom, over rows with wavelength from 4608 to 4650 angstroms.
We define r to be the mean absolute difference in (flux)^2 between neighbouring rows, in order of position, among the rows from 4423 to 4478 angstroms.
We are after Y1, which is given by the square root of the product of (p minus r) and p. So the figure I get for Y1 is 342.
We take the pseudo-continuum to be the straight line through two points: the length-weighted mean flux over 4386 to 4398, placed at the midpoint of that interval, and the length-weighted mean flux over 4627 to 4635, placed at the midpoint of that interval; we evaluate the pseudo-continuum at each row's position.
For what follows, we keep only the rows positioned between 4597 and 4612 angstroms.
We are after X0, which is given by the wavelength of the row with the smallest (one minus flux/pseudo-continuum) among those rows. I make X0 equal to 4610.84 angstroms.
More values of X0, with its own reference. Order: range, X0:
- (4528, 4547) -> 4545.49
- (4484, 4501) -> 4489.32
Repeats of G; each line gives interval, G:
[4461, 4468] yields 22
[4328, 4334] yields 15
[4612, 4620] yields 32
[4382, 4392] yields 19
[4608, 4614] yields 32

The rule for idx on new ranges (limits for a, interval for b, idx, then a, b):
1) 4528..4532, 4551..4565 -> 4.7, 16.1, 21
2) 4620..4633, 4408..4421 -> -3.8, 20.5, 17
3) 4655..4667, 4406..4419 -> -5.0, 20.8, 16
